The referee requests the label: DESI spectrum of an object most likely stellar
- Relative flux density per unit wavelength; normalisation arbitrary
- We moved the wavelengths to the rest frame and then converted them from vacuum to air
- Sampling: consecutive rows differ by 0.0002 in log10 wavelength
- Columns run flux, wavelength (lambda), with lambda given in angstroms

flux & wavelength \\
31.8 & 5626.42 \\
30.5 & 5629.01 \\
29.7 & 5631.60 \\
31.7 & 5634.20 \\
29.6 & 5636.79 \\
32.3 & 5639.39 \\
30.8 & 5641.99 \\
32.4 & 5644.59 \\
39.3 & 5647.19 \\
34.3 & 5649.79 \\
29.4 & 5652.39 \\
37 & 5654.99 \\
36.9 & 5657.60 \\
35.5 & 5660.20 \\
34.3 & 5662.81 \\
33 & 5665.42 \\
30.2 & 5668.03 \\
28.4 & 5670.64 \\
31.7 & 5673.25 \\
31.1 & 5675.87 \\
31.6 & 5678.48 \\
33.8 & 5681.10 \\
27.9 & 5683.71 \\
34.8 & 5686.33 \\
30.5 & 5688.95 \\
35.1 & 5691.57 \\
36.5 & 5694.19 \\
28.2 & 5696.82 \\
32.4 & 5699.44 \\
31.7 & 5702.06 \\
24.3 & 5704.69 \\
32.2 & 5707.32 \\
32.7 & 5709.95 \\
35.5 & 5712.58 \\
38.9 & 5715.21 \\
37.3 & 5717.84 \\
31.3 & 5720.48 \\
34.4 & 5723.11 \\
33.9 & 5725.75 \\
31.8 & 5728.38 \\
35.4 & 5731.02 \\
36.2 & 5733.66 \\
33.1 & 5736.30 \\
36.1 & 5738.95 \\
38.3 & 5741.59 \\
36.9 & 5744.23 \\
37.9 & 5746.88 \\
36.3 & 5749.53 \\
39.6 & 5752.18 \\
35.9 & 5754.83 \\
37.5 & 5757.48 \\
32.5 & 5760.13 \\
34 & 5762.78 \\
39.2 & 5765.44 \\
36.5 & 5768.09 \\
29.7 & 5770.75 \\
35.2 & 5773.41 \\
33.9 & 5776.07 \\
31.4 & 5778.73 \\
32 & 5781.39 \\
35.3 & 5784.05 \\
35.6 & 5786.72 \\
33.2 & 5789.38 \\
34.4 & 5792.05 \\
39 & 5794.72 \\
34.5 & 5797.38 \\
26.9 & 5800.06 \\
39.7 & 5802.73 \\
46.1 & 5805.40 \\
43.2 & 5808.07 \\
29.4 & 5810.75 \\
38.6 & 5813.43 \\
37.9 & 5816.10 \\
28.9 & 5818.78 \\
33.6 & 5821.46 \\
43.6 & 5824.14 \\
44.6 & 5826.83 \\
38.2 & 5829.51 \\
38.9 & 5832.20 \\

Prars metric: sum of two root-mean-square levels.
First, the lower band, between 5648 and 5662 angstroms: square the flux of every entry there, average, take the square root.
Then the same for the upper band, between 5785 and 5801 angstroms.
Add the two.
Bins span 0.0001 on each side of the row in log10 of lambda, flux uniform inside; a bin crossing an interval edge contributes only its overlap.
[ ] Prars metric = 68.9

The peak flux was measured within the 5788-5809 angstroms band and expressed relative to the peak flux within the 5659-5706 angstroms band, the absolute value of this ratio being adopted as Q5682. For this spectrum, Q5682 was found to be 1.26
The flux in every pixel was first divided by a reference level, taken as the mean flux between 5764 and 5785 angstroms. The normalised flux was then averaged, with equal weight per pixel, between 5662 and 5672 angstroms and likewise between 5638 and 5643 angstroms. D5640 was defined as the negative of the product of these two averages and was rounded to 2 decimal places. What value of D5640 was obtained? -0.85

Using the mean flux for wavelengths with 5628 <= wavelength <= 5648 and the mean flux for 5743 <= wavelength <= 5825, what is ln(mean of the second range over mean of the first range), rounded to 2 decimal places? 0.11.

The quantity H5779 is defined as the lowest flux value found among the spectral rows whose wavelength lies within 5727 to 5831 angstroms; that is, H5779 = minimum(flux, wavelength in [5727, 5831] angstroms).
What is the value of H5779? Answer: 26.9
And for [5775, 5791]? 31.4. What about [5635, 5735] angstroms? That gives 24.3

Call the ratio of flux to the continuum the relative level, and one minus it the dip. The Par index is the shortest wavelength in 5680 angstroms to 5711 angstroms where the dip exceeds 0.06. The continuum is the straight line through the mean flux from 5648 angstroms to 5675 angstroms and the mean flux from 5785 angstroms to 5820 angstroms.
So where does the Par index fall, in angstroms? 5683.71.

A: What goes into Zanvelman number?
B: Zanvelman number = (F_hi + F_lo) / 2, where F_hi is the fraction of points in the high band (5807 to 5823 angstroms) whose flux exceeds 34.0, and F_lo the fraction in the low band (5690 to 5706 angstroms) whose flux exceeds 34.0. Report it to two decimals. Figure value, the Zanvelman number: 0.42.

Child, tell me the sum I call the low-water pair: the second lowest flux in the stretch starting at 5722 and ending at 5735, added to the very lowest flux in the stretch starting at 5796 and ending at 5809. 61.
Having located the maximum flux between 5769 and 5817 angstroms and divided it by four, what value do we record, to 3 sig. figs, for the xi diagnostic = 11.5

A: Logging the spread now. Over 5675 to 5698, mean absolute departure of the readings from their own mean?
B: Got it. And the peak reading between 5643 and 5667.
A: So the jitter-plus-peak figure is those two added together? 42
